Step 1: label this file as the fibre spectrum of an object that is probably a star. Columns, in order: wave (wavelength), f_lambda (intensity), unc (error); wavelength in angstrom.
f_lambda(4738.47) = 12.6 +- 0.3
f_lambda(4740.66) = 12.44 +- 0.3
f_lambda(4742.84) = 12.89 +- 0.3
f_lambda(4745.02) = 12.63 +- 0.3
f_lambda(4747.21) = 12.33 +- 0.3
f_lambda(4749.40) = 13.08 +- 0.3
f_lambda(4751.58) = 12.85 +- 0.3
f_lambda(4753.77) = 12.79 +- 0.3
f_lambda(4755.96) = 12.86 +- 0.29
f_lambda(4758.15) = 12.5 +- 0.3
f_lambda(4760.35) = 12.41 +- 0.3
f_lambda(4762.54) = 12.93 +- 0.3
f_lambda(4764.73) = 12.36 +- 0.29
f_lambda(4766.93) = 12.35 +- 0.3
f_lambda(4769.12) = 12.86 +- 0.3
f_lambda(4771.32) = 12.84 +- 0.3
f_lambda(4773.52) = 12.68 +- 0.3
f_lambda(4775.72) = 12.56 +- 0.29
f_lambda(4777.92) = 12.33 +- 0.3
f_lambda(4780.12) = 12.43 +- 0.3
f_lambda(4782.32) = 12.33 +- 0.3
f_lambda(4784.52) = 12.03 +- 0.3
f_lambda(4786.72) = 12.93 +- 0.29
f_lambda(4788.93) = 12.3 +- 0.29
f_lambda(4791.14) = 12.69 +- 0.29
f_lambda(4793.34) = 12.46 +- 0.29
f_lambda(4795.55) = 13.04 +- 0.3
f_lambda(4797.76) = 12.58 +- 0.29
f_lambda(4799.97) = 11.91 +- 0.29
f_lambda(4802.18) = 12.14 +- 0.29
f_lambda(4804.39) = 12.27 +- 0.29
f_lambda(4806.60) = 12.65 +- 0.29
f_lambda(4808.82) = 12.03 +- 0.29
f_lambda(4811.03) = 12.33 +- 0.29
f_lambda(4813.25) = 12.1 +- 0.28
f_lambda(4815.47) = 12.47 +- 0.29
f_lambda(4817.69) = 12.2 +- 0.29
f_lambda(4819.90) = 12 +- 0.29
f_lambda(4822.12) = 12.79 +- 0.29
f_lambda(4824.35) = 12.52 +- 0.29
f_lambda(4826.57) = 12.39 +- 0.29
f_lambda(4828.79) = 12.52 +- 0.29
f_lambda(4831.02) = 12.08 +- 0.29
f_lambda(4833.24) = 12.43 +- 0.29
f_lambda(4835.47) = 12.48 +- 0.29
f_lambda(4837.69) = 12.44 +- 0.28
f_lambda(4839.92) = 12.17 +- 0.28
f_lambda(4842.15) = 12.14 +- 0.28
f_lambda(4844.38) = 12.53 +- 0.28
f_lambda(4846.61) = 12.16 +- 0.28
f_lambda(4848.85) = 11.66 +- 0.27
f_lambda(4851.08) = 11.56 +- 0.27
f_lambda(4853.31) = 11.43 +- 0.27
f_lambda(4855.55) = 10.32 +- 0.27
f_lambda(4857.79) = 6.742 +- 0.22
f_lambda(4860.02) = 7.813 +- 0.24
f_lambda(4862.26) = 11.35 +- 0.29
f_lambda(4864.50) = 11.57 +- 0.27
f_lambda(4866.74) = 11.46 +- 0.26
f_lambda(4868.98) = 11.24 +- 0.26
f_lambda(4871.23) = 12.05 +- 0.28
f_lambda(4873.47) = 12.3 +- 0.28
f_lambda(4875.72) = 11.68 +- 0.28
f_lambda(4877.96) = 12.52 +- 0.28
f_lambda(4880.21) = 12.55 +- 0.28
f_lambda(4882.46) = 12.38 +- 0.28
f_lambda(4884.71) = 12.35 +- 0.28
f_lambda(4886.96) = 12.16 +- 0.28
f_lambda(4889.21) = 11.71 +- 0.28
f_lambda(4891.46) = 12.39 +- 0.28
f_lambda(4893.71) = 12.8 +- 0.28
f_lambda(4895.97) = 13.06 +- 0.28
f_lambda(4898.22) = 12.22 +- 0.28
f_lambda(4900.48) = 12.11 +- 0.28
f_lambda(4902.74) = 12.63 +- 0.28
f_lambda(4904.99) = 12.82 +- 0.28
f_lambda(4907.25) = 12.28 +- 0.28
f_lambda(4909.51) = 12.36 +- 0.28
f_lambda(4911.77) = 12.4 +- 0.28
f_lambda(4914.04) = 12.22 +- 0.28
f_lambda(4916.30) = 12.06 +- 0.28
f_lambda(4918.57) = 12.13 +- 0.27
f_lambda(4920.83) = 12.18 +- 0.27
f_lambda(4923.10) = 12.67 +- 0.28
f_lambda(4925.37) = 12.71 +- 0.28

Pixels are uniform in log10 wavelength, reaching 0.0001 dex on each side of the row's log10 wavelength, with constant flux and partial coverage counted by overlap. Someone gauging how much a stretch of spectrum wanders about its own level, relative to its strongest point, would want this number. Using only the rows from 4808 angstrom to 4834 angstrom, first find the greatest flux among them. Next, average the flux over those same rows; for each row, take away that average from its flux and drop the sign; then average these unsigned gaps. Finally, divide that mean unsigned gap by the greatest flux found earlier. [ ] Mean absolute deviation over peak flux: 0.0156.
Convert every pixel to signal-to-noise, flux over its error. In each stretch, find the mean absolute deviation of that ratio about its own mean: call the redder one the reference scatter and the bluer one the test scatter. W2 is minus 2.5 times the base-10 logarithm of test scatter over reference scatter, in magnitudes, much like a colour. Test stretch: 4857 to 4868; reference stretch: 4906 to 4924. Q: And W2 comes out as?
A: -2.3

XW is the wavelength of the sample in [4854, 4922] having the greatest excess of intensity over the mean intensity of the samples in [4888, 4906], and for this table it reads 4895.97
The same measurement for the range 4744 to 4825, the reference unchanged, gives 4749.40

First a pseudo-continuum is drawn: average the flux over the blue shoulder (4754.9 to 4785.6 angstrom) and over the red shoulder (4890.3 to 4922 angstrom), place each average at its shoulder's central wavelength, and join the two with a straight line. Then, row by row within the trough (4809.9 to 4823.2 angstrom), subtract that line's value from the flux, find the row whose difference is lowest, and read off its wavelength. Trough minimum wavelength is 4819.90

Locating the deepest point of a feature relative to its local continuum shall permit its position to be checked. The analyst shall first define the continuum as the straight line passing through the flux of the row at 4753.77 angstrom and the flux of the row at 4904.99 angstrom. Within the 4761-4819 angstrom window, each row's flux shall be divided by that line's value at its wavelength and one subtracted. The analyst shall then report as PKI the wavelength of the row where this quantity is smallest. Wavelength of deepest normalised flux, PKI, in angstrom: 4799.97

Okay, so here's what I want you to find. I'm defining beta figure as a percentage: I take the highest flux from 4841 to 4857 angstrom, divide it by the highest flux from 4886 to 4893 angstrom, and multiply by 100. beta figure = 101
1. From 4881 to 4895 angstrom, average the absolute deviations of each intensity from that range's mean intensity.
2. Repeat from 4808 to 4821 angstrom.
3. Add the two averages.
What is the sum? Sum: 0.39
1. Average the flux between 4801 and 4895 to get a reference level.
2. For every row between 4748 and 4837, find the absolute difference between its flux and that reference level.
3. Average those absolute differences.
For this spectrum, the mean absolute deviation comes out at 0.61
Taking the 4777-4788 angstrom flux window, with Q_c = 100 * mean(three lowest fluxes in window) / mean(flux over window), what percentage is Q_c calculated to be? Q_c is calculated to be 98.5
